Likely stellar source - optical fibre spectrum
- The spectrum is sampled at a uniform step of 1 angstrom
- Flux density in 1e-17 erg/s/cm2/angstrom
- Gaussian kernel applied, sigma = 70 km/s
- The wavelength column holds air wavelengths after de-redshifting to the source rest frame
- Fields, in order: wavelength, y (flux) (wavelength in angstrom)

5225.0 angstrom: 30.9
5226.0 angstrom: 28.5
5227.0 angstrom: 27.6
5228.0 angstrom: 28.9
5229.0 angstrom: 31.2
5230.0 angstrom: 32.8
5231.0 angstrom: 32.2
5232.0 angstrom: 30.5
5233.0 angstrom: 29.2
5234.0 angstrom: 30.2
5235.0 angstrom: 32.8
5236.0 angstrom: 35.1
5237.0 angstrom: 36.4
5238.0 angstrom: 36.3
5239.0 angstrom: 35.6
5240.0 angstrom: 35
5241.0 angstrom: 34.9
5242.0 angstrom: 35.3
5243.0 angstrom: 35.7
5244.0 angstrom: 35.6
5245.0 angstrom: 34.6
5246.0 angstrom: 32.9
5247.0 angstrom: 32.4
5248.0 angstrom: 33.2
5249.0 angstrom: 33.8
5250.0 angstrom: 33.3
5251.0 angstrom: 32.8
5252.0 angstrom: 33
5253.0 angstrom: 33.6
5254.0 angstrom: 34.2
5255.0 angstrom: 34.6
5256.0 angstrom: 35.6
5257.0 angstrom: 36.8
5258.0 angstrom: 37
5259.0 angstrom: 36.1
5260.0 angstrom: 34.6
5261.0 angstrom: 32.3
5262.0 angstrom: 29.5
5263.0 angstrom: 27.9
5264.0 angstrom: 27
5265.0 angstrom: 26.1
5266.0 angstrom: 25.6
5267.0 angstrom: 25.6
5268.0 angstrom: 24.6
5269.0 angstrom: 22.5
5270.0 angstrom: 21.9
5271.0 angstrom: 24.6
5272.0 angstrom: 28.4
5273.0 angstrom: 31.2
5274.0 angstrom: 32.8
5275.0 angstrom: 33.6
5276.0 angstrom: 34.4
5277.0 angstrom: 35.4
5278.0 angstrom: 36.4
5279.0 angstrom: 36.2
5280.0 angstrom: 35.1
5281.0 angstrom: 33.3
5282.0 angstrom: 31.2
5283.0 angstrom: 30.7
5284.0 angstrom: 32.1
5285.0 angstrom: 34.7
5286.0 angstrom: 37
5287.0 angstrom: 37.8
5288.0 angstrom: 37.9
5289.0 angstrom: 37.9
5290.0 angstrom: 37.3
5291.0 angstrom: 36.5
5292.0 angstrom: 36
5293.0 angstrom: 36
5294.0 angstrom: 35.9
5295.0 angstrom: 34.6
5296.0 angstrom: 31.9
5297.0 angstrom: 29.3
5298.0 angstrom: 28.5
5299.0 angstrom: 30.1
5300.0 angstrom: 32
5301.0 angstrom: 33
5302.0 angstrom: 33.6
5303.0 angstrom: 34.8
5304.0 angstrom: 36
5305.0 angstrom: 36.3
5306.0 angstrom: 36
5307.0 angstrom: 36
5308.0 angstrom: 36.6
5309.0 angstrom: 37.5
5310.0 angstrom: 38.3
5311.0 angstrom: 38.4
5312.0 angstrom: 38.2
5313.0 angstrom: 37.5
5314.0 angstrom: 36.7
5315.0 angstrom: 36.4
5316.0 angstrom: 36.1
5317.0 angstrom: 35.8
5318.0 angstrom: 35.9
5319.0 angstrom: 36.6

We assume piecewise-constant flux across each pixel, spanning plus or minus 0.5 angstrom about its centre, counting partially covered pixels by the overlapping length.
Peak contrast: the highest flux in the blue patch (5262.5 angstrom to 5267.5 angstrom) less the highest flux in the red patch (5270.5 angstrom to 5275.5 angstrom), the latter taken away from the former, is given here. -5.7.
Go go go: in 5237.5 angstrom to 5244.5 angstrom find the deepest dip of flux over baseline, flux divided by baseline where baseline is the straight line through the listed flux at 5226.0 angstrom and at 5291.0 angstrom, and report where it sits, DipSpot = 5241.0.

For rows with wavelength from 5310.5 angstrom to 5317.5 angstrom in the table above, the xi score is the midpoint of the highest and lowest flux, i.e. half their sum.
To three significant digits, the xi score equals 37.1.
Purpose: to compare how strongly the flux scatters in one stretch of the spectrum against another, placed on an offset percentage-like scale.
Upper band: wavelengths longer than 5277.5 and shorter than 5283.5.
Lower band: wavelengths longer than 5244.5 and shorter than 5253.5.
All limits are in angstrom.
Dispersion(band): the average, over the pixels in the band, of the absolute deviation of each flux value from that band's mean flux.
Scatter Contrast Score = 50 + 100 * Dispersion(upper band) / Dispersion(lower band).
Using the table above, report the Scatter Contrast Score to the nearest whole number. 487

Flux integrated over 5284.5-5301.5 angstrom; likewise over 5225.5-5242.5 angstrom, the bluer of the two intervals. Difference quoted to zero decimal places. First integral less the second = 34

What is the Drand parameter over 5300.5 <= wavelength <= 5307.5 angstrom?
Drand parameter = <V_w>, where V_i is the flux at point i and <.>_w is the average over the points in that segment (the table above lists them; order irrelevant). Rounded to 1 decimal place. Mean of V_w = 35.1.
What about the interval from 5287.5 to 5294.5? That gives 36.8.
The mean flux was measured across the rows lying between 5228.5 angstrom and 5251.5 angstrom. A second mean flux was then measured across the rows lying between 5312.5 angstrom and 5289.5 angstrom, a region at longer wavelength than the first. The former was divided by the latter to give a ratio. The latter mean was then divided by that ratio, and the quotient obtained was 36.3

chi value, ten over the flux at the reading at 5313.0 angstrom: 0.267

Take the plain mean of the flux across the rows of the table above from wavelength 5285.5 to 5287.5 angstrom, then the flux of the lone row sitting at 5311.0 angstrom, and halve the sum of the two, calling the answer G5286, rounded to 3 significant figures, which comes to 37.9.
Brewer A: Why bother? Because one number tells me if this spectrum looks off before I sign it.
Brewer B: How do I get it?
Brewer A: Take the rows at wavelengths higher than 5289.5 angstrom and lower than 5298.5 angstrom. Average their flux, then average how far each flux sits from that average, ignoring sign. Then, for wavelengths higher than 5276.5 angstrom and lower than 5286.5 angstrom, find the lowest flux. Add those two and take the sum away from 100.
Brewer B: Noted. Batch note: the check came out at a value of 67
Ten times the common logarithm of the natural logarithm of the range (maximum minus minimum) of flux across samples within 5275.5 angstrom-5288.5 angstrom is 3.0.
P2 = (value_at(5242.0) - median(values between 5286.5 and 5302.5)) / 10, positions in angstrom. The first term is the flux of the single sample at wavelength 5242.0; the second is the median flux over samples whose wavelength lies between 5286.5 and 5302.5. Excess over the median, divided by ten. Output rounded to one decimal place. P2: 0.0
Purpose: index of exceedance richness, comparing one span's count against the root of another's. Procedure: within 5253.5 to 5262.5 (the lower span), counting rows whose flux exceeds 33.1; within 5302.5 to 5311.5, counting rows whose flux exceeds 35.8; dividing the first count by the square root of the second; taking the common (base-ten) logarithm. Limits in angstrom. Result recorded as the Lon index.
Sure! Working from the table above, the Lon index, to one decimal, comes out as 0.4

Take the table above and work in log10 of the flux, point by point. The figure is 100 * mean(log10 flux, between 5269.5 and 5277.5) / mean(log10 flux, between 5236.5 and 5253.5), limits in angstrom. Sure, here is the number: 96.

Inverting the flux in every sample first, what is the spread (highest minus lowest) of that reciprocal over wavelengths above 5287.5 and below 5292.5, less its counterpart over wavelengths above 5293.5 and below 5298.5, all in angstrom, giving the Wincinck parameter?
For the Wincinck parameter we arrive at -0.006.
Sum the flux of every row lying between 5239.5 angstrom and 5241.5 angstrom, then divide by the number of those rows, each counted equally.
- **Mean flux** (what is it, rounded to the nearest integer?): 35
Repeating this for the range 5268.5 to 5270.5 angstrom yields 22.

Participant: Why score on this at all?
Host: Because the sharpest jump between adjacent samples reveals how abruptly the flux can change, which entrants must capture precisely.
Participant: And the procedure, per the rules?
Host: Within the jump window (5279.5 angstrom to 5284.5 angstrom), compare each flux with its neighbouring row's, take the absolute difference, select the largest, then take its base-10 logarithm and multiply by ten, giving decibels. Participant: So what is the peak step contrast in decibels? 3.2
